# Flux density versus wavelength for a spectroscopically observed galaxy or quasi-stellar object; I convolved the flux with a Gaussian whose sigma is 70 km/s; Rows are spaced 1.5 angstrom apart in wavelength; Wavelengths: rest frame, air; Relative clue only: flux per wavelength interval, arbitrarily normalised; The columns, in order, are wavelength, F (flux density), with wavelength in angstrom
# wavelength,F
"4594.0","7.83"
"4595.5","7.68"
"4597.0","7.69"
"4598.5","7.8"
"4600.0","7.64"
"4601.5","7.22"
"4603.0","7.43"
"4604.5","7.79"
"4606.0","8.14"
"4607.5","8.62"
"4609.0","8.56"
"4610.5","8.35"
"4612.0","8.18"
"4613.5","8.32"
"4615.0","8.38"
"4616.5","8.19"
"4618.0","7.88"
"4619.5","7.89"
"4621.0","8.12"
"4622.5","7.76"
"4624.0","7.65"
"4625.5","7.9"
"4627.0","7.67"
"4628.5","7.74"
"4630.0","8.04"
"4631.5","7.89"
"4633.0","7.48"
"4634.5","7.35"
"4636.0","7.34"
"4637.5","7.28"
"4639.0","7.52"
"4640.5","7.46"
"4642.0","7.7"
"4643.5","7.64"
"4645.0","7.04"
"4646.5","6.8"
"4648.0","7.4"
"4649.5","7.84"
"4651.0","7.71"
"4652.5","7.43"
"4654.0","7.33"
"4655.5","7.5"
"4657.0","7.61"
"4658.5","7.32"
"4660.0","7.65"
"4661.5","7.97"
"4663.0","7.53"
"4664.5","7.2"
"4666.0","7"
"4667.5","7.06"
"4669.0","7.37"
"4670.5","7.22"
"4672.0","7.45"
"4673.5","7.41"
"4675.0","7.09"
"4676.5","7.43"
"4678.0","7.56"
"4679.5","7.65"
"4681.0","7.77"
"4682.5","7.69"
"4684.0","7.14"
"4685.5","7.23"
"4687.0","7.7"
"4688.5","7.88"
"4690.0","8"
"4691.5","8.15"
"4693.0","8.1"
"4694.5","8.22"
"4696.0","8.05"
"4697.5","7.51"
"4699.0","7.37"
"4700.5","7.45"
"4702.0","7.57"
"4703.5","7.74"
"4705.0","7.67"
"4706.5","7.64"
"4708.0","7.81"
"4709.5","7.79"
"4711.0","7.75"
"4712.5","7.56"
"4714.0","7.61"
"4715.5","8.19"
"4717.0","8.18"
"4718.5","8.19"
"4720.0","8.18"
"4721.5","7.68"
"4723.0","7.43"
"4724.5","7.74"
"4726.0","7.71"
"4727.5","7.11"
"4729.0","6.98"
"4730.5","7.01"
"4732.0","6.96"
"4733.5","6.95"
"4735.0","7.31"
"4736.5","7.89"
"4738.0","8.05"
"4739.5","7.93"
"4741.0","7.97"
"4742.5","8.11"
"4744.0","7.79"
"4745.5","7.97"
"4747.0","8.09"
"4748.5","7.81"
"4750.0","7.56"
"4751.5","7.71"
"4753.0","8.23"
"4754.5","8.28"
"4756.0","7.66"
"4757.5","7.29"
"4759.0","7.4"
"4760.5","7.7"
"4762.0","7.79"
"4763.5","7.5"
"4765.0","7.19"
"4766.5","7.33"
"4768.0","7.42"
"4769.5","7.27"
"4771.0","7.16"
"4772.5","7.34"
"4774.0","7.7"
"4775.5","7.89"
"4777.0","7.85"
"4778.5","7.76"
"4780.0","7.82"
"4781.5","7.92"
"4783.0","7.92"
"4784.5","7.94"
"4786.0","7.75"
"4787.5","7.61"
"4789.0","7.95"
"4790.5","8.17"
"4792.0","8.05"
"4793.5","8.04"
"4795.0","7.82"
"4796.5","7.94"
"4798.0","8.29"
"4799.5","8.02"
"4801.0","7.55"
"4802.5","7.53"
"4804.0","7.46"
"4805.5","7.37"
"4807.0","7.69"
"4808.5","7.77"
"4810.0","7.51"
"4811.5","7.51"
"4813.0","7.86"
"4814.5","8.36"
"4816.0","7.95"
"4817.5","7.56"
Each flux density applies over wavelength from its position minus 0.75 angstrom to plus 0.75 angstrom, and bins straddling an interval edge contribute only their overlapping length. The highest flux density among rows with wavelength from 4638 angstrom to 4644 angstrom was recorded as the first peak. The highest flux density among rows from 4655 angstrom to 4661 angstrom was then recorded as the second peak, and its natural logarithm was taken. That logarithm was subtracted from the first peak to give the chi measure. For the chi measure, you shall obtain 5.7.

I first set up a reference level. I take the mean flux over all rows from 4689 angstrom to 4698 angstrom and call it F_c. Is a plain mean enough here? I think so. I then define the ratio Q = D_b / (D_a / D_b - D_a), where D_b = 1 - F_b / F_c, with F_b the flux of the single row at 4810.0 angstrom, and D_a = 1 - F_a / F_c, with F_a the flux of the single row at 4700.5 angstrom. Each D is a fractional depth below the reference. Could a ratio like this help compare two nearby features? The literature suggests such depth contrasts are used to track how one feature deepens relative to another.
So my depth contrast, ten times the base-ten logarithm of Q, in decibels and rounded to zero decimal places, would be -12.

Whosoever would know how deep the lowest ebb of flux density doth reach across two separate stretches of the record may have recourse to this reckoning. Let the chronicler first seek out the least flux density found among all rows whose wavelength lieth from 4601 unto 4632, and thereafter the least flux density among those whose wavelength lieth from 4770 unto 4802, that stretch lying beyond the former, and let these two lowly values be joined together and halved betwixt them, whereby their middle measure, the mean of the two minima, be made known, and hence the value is 7.19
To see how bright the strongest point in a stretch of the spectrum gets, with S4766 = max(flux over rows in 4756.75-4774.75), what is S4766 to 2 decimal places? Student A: 7.79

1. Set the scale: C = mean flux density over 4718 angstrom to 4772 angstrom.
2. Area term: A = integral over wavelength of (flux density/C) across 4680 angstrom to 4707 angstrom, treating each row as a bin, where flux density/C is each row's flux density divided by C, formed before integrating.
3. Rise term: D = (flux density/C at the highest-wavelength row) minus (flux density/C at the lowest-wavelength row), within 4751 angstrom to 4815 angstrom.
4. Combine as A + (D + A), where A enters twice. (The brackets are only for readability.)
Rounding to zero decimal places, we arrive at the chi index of 55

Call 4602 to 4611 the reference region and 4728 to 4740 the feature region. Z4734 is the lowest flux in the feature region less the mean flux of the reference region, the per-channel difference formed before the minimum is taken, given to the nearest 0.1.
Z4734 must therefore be -1.2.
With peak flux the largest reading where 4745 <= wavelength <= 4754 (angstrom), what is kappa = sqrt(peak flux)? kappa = 2.87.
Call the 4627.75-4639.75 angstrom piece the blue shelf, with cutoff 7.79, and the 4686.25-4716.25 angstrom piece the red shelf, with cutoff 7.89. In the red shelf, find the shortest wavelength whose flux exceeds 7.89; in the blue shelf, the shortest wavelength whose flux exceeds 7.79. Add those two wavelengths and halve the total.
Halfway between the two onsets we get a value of 4660.0 angstrom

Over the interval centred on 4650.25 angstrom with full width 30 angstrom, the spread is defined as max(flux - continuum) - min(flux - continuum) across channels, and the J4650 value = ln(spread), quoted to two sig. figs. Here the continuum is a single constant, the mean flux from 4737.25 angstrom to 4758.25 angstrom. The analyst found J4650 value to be 0.16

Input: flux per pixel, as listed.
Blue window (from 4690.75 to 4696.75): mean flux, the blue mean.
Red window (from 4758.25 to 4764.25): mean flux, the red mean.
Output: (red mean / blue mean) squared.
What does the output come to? 0.87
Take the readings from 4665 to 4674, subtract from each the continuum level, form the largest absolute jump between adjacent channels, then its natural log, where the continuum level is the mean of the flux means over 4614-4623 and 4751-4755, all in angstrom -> -1.2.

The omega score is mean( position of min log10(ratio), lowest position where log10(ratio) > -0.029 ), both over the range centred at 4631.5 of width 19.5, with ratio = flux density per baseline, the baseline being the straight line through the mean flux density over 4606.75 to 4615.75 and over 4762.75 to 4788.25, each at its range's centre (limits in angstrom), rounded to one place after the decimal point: 4631.5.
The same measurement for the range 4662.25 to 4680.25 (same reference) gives 4672.0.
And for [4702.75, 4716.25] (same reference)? 4708.0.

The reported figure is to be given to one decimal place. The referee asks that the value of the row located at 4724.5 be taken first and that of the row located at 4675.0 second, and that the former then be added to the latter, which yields 14.8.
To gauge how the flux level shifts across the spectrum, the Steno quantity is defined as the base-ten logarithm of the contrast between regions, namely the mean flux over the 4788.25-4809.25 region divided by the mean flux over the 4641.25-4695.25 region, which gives 0.018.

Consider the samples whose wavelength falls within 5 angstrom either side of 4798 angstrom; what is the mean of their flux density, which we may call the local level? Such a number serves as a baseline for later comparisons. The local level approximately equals 7.9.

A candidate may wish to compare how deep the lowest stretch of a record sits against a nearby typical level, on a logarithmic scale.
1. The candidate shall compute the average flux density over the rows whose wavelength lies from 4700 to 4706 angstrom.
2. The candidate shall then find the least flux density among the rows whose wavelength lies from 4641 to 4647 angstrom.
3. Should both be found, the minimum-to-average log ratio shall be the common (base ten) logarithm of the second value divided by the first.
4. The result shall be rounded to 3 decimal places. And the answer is -0.049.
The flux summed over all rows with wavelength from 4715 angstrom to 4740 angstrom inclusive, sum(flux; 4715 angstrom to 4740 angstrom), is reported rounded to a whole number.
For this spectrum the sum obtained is 129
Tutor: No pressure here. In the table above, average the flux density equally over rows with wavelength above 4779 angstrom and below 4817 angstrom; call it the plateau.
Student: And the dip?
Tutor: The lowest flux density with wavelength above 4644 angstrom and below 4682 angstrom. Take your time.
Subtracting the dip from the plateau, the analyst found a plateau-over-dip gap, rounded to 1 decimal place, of 1.0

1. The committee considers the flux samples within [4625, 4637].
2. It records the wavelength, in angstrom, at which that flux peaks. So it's 4630.0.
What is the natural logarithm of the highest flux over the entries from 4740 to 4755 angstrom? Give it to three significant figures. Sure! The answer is 2.11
